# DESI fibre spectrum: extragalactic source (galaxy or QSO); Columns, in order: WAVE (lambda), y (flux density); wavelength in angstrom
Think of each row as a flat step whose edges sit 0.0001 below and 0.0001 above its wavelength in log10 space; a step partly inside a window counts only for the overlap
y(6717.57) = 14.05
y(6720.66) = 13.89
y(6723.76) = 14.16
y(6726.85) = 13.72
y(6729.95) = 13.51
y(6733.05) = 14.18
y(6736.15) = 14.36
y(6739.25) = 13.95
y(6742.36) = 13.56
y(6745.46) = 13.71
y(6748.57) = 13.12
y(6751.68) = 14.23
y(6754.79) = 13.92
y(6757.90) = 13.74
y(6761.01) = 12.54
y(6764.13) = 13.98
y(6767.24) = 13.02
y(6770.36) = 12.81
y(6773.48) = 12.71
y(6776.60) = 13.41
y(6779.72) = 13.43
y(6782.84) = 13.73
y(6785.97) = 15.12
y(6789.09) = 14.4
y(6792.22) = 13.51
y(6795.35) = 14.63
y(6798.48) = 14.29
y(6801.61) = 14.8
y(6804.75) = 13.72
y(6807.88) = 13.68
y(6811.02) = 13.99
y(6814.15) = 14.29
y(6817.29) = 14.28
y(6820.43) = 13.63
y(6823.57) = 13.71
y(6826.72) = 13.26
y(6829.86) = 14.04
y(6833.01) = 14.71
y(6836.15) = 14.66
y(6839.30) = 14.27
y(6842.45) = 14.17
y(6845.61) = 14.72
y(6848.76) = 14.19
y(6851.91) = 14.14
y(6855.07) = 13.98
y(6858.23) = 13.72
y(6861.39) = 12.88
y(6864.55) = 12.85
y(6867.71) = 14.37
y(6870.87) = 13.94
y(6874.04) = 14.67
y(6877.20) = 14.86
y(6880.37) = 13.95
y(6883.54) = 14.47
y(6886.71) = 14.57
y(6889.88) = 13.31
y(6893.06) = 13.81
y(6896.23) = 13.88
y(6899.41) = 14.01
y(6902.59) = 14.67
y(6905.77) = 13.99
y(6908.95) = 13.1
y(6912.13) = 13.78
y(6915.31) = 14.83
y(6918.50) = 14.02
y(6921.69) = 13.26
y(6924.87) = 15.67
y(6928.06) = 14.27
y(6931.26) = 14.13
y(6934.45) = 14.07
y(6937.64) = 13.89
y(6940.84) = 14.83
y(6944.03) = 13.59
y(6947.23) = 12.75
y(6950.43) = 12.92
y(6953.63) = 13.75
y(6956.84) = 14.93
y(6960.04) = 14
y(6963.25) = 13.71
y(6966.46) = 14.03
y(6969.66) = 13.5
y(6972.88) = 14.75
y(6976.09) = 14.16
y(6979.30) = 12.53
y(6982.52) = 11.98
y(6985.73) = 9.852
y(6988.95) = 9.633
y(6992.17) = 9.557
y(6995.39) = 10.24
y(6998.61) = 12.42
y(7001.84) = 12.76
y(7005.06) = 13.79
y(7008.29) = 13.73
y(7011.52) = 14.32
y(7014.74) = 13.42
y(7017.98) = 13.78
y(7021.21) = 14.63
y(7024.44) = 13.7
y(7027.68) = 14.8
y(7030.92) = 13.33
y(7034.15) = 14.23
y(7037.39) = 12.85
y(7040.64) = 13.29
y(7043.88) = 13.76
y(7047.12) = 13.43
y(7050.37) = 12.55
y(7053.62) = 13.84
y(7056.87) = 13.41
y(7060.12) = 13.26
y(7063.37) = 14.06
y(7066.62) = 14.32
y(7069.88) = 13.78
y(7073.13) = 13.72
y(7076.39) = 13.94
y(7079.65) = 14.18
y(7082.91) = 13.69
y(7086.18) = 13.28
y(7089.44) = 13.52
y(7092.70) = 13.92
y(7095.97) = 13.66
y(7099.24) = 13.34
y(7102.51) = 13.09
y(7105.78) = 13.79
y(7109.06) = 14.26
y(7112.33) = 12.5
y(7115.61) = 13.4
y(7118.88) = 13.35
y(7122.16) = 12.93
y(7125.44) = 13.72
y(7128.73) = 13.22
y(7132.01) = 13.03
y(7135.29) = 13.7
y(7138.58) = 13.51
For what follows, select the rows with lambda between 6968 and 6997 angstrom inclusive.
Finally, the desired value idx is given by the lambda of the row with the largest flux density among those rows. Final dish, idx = 6972.88 angstrom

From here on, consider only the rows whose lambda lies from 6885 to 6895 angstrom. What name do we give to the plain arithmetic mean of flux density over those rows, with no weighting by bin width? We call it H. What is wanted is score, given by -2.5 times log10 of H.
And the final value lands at -2.86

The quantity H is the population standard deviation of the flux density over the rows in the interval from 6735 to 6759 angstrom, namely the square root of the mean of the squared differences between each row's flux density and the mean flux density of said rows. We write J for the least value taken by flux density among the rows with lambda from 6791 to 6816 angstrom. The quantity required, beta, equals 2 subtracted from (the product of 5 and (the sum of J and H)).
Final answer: 67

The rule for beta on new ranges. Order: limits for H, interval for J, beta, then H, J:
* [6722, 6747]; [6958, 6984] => 59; 0.3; 11.98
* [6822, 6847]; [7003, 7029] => 68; 0.5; 13.42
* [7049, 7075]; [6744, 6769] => 63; 0.5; 12.54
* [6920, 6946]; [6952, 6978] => 69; 0.7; 13.5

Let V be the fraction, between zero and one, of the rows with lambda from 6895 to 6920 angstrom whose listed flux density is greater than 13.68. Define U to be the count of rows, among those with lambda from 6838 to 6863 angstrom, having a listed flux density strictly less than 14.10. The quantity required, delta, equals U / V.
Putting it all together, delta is 3.4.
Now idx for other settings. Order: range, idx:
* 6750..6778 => 6751.68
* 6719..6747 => 6736.15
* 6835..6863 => 6845.61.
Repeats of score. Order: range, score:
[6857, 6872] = -2.83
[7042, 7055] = -2.82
